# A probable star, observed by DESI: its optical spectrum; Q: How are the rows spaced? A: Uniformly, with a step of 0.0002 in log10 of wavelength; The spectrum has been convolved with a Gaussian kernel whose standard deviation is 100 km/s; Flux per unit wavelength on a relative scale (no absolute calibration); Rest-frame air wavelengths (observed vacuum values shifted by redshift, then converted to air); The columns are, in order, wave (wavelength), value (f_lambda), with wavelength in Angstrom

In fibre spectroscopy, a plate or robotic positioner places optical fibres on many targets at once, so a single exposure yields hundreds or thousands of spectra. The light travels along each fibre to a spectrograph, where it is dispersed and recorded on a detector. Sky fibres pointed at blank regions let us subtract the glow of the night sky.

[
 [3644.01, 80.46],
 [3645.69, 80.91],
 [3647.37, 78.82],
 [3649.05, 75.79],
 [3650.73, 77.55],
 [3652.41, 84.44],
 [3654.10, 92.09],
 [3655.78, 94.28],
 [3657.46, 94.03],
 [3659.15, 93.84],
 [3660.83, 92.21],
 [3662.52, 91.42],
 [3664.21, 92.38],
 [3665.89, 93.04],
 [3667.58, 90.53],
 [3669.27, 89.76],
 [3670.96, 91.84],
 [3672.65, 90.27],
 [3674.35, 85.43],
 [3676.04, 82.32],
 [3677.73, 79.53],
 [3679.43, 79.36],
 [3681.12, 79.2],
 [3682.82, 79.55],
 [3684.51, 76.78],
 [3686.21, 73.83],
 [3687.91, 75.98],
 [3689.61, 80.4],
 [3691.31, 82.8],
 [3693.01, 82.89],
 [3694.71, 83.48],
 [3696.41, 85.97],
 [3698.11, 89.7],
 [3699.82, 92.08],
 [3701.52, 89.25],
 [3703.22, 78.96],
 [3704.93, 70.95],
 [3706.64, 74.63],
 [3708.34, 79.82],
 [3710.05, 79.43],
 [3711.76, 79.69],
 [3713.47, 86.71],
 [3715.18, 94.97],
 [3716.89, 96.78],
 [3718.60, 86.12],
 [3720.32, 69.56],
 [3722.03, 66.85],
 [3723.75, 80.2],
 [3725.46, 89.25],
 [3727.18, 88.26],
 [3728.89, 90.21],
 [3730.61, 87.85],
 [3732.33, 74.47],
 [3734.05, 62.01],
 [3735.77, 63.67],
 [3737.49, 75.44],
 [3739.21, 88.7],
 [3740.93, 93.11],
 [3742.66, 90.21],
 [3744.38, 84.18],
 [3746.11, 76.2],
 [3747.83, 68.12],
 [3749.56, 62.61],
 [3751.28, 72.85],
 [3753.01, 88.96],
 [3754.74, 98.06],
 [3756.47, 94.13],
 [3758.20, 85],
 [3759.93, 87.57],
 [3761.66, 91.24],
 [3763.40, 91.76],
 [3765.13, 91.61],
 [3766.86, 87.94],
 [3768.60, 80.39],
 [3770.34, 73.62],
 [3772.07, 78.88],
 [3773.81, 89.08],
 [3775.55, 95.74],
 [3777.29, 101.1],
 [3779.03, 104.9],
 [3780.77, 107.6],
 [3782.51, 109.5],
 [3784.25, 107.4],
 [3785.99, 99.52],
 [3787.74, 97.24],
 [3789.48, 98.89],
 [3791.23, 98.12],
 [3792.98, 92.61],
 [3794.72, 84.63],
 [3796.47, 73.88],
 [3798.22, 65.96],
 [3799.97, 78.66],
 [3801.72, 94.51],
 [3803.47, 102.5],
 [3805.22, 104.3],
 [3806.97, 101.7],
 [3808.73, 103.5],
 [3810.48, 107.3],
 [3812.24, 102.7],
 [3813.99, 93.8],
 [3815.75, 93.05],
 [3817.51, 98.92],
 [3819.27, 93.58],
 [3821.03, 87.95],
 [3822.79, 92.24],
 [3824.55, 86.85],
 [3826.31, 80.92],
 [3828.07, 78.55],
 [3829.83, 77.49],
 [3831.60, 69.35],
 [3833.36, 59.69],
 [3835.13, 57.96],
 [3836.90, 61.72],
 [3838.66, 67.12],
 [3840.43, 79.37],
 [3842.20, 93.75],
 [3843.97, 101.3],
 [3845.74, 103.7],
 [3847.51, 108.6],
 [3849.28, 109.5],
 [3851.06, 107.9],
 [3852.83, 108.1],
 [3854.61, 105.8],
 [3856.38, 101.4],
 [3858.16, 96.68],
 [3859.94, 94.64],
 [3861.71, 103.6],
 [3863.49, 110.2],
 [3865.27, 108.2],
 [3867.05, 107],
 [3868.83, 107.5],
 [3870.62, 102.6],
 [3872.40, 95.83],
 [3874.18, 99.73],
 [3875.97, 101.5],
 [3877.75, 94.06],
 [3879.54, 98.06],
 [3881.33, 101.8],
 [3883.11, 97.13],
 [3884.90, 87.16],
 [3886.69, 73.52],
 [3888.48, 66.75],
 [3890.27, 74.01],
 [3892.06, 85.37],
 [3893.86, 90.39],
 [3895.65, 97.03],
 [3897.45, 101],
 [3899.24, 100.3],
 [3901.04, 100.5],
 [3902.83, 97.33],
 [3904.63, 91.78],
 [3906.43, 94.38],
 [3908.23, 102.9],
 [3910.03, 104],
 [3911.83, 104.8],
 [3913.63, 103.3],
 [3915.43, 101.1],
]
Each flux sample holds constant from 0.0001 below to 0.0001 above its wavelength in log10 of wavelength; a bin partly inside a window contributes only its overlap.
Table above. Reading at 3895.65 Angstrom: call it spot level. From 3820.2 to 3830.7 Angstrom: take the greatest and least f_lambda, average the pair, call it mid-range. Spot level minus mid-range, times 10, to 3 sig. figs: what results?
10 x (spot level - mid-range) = 122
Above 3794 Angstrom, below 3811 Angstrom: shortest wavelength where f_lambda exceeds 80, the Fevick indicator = 3794.72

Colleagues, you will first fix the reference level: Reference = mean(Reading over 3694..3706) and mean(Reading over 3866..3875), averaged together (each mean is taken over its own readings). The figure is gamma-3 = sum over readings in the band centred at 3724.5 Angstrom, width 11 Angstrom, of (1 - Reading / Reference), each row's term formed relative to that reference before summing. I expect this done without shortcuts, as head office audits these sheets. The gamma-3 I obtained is 0.8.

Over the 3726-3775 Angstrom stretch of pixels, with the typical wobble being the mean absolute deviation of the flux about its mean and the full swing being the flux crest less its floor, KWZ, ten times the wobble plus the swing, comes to 123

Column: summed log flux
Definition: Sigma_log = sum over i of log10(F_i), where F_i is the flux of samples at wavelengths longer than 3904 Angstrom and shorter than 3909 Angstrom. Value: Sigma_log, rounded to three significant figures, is 5.95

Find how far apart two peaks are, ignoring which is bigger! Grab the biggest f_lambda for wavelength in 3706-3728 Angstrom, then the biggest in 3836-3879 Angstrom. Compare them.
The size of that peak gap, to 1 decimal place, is 13.4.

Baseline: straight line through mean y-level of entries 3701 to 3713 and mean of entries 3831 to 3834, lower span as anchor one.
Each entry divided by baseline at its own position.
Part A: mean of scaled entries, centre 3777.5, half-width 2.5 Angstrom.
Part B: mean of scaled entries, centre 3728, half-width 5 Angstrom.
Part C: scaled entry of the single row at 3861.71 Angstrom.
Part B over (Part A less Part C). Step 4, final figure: -4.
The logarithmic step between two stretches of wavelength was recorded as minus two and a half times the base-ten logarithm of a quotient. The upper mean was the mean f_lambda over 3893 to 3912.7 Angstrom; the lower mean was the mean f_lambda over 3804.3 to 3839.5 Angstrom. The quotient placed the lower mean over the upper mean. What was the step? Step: 0.15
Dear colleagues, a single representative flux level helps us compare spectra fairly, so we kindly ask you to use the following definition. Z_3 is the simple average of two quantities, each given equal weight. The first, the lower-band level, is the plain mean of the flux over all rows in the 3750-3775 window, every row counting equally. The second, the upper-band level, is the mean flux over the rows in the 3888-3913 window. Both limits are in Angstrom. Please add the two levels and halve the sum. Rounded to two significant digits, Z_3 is 90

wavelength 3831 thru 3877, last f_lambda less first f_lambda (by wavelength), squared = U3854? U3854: 1034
